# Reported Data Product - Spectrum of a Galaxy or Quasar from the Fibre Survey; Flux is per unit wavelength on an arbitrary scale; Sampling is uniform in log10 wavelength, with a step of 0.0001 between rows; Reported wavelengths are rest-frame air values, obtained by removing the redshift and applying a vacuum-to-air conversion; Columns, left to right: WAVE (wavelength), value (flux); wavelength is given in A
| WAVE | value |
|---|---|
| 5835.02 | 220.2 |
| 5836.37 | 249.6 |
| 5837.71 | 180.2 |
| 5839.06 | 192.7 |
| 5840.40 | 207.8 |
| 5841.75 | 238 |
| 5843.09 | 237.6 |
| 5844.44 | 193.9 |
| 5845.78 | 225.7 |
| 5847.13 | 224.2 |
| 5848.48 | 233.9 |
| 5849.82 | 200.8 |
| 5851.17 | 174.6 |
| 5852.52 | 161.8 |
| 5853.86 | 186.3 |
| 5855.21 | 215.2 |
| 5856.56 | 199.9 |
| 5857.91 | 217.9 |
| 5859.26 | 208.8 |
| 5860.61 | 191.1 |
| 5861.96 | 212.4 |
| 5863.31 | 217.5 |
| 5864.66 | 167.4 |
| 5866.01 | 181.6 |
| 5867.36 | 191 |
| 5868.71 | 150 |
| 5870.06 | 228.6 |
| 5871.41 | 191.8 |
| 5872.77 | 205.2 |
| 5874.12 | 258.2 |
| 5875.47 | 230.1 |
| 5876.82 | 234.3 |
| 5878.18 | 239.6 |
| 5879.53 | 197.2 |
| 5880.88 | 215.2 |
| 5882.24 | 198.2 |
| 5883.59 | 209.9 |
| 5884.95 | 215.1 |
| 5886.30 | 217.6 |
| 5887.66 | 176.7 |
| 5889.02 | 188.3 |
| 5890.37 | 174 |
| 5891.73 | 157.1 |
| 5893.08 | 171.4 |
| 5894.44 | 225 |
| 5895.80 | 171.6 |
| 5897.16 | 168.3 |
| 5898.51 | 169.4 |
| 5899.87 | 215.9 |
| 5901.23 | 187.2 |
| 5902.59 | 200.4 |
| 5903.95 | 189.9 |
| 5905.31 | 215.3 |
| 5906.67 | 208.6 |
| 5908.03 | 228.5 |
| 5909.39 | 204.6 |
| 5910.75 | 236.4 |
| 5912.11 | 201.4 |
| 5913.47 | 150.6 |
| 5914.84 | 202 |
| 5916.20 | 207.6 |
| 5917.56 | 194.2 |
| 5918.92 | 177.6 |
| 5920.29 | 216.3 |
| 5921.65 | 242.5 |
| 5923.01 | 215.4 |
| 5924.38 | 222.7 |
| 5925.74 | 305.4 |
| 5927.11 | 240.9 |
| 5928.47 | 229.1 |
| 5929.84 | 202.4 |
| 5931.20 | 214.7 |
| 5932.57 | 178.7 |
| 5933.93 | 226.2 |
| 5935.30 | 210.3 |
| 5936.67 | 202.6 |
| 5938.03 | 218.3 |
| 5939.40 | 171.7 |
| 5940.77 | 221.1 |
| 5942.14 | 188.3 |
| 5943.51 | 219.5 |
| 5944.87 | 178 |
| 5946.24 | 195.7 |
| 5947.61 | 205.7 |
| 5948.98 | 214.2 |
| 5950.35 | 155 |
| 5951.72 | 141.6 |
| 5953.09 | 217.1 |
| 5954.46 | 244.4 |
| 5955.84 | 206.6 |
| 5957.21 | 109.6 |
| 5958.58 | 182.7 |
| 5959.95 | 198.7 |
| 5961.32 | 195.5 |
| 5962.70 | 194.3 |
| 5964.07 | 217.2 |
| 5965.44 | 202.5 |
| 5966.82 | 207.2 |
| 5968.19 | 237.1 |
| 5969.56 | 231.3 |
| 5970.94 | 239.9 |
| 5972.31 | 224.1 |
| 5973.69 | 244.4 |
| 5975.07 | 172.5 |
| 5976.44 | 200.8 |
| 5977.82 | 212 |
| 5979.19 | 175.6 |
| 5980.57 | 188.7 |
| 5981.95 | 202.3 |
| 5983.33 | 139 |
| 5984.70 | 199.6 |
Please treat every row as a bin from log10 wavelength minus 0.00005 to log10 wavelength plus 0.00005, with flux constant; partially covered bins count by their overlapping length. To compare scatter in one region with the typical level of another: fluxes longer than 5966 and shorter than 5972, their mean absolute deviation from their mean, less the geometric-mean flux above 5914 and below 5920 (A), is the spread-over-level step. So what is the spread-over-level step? -184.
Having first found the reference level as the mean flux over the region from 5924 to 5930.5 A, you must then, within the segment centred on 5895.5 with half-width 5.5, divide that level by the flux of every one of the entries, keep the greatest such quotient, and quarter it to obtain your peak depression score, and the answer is 0.38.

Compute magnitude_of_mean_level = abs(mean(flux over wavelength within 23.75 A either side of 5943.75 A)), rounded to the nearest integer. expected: 205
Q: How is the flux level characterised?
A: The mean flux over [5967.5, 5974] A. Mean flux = 235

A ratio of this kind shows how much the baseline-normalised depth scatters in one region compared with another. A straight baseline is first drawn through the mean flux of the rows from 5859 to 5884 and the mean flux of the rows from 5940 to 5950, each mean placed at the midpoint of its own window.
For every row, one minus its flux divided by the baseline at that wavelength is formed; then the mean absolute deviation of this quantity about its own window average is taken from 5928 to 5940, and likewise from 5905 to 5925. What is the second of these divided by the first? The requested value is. 1.05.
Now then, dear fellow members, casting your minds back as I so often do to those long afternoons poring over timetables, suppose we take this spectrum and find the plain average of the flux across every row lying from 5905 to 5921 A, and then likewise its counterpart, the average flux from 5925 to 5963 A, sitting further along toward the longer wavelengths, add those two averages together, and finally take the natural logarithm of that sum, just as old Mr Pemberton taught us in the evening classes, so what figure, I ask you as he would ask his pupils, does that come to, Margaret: 6.006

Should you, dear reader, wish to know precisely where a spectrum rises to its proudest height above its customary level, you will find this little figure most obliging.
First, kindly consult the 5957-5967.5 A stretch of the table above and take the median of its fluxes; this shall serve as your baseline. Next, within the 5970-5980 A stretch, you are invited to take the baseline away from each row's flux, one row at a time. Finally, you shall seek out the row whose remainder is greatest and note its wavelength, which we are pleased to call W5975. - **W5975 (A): 5973.69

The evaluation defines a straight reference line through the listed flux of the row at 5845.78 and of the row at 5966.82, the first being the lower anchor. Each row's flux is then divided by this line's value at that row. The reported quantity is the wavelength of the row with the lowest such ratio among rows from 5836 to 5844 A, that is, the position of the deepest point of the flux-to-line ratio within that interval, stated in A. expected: 5837.71 A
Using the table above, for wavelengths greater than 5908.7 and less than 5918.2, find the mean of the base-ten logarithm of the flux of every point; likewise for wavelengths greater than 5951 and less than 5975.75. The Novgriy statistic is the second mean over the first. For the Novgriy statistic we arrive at 1.00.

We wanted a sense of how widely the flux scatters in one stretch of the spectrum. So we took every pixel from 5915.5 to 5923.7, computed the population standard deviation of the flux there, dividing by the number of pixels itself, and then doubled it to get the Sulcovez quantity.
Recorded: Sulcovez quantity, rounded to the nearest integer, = 40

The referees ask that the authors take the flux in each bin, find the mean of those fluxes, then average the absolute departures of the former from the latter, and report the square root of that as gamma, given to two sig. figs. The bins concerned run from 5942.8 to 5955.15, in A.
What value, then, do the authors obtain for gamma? 5.1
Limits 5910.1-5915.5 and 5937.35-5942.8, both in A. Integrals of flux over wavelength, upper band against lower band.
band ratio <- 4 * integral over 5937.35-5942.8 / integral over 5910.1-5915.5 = 4.1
